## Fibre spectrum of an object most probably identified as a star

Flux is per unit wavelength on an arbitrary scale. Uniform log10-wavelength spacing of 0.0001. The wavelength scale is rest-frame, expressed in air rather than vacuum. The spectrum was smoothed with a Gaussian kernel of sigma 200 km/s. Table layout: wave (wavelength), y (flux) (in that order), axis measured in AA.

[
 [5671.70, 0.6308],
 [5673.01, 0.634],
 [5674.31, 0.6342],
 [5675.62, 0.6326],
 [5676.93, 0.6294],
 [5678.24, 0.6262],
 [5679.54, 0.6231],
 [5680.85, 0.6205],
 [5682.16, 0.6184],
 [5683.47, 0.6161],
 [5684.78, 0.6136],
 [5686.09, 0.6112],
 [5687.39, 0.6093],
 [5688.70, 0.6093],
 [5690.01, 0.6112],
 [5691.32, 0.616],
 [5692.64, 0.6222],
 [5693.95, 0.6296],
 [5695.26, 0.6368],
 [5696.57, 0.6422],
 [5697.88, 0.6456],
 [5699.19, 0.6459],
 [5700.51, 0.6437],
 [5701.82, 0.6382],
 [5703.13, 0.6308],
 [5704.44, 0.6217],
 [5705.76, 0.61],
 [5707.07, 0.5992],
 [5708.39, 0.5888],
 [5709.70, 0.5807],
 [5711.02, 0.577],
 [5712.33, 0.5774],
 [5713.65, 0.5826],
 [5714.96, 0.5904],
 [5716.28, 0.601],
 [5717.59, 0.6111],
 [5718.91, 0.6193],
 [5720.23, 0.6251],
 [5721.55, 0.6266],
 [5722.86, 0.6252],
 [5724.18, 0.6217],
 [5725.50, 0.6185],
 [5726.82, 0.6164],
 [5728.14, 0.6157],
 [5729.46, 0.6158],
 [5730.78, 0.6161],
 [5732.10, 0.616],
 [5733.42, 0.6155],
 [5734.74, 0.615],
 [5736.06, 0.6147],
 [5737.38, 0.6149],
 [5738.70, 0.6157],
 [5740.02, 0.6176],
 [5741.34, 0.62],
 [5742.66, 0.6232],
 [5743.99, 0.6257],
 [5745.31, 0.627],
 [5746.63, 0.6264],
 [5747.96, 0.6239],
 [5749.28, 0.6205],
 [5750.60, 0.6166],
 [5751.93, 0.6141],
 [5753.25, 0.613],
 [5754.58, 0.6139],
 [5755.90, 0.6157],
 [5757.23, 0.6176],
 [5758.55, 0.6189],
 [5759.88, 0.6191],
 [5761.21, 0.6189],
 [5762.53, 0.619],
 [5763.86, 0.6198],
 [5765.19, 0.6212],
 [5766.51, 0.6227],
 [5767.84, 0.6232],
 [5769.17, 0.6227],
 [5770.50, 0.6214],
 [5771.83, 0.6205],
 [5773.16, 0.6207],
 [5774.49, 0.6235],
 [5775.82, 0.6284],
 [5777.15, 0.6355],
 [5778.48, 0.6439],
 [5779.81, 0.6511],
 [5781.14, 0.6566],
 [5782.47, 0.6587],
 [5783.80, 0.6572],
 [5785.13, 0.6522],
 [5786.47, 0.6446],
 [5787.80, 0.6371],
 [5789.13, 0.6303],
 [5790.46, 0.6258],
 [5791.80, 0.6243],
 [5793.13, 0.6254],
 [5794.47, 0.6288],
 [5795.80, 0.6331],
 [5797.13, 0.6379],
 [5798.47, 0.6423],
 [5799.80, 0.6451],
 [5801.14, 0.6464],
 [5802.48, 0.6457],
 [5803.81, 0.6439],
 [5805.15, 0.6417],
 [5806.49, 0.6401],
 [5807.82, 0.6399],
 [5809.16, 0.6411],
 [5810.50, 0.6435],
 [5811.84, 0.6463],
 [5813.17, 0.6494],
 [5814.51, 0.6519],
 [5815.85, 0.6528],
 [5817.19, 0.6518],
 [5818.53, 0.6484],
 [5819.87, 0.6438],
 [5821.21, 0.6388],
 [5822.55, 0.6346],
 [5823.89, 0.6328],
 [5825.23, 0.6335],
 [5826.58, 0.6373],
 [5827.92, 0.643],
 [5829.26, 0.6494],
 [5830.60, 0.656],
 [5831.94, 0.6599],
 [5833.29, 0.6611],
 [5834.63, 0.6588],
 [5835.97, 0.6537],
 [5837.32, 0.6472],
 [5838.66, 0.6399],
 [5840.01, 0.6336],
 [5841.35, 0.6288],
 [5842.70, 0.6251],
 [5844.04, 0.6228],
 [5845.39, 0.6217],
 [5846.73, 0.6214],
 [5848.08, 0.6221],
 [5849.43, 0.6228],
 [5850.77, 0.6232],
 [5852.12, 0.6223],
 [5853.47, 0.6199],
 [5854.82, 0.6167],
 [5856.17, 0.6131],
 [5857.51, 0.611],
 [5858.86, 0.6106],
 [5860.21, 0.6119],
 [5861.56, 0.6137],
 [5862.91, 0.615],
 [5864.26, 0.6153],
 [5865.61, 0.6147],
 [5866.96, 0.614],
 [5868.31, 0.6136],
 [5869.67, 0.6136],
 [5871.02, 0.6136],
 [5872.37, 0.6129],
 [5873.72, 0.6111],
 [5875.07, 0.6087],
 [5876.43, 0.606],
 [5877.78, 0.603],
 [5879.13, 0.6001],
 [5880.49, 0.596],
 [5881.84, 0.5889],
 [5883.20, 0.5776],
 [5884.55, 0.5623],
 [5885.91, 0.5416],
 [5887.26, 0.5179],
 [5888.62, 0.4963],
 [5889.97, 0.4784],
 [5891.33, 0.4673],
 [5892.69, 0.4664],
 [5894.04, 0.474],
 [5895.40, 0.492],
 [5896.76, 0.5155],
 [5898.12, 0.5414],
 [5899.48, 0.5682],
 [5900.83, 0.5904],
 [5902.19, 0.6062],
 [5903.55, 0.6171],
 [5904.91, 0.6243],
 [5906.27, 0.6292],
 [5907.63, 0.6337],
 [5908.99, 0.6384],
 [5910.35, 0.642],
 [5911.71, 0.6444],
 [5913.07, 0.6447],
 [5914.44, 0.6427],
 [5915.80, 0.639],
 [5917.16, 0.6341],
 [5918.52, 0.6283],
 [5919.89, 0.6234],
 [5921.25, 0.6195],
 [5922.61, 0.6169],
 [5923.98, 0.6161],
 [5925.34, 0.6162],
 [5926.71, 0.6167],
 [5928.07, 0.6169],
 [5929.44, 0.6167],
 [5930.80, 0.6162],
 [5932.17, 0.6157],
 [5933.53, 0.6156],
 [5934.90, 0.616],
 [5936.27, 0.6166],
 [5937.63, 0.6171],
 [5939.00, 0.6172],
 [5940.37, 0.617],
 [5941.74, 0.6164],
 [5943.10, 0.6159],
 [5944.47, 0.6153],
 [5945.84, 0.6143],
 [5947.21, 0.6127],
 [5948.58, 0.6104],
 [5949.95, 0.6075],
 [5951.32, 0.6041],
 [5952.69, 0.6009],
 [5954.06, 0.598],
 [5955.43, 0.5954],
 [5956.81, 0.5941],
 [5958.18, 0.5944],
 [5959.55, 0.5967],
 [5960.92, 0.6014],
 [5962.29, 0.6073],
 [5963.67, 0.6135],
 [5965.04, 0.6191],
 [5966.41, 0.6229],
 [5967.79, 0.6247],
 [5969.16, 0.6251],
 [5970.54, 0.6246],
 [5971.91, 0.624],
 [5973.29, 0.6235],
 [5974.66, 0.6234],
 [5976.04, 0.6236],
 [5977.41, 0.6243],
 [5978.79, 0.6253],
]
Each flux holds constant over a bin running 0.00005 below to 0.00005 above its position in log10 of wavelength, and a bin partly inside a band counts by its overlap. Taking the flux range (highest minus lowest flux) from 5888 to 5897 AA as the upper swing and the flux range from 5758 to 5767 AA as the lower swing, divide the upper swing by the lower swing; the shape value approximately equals 13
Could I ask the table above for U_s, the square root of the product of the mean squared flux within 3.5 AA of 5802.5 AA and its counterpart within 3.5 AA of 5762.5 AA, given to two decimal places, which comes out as 0.40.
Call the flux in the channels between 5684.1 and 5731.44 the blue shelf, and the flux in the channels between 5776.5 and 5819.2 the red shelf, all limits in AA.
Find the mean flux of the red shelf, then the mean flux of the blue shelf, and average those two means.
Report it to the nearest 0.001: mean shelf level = 0.629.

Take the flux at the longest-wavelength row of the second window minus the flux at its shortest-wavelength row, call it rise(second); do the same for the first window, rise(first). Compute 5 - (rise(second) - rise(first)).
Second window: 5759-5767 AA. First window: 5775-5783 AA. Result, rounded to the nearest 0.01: 5.03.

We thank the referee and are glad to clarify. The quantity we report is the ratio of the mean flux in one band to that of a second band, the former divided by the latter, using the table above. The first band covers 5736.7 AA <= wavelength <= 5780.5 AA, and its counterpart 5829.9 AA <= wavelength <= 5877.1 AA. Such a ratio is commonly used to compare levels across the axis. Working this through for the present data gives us 1.00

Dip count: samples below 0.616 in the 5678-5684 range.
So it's 0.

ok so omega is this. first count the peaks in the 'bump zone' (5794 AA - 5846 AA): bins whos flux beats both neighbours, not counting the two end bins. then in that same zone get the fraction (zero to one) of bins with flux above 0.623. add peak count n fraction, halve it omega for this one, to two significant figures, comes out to 2.0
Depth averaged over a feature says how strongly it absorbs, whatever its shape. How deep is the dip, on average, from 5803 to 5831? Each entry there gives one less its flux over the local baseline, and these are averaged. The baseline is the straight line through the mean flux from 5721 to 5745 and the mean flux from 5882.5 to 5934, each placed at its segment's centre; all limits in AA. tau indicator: -0.067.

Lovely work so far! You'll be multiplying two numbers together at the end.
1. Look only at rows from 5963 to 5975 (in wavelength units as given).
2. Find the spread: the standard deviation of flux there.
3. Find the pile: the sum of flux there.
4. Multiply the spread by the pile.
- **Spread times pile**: 0.02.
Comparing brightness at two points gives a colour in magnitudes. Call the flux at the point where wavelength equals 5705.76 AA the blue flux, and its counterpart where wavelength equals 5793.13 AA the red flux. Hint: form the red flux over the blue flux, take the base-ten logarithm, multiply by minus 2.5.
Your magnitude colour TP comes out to -0.027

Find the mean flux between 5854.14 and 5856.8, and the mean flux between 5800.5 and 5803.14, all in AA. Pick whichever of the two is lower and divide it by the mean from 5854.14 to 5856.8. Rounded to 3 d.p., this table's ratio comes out 1.000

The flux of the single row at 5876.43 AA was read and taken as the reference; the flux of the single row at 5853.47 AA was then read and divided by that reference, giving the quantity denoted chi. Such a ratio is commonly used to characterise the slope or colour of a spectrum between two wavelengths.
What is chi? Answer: 1.02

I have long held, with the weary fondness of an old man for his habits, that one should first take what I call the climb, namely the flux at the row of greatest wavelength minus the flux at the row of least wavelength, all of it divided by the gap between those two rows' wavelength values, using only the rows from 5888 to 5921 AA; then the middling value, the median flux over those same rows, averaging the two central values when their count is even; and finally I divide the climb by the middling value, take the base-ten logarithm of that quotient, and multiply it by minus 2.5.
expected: 5.46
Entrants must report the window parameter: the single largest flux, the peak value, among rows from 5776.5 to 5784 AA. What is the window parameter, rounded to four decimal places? 0.6587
